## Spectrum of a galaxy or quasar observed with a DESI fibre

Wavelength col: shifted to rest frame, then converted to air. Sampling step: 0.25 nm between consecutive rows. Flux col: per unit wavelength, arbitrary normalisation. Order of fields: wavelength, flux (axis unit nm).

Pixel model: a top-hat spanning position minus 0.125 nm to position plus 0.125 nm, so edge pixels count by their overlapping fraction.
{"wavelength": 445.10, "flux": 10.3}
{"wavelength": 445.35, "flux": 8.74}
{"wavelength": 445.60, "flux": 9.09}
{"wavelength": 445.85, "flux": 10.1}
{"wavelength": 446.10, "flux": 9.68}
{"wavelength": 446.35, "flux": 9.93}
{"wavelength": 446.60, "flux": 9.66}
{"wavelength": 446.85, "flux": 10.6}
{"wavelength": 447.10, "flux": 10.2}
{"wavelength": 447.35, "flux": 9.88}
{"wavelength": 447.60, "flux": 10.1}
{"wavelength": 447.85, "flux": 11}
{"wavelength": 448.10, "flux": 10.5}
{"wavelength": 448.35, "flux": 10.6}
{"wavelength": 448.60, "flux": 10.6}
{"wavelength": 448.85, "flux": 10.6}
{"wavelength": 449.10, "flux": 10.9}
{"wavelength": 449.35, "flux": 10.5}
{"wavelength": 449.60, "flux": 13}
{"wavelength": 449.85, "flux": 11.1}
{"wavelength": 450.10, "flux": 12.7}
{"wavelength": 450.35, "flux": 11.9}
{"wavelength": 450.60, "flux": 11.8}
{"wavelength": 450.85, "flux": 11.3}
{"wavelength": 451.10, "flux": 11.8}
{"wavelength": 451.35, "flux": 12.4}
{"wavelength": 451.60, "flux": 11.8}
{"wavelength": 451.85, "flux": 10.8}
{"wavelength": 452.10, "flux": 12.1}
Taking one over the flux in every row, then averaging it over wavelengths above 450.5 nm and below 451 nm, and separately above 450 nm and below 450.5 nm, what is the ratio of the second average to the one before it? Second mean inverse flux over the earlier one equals 0.94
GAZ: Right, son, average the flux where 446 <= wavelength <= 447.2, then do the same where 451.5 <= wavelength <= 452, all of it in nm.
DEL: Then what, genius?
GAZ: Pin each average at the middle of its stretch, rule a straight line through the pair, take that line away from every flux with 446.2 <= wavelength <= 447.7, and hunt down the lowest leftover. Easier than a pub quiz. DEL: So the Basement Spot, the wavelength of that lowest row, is 446.60 nm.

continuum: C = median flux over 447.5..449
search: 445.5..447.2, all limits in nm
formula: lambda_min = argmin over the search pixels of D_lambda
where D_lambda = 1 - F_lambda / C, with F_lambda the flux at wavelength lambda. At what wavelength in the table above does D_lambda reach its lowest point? 446.85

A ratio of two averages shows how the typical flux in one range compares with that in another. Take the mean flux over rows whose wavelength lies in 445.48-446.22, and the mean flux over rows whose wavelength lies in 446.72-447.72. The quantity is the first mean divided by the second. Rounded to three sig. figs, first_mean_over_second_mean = 0.944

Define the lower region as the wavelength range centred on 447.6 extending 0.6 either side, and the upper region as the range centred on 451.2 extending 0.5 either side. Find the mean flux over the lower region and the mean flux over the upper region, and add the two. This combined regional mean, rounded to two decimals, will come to 22.16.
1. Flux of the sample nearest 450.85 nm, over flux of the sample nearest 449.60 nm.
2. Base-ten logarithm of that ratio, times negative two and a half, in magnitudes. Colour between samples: 0.15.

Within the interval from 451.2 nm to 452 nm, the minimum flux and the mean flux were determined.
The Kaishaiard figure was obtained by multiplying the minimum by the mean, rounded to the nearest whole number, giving 126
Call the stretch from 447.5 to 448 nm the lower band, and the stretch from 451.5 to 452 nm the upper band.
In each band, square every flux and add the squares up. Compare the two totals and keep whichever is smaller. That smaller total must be 223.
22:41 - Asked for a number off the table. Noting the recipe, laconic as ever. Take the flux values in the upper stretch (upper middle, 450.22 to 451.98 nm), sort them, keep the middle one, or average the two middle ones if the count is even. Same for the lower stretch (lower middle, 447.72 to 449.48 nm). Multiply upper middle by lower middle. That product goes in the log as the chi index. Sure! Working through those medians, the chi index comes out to 125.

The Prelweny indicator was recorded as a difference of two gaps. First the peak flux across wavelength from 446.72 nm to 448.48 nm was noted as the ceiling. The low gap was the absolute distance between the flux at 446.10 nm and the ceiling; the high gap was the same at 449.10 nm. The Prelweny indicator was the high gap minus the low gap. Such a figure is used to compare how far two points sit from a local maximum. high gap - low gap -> -1.2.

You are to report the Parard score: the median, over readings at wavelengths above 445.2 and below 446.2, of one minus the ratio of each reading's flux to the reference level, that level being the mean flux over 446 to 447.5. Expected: 0.061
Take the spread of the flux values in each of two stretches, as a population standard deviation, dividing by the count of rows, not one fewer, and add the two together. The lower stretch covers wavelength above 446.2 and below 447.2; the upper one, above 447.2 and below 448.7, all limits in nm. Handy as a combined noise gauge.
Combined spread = 0.71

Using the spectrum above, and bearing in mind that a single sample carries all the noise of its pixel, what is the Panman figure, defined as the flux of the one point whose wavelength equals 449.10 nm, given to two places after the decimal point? 10.90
